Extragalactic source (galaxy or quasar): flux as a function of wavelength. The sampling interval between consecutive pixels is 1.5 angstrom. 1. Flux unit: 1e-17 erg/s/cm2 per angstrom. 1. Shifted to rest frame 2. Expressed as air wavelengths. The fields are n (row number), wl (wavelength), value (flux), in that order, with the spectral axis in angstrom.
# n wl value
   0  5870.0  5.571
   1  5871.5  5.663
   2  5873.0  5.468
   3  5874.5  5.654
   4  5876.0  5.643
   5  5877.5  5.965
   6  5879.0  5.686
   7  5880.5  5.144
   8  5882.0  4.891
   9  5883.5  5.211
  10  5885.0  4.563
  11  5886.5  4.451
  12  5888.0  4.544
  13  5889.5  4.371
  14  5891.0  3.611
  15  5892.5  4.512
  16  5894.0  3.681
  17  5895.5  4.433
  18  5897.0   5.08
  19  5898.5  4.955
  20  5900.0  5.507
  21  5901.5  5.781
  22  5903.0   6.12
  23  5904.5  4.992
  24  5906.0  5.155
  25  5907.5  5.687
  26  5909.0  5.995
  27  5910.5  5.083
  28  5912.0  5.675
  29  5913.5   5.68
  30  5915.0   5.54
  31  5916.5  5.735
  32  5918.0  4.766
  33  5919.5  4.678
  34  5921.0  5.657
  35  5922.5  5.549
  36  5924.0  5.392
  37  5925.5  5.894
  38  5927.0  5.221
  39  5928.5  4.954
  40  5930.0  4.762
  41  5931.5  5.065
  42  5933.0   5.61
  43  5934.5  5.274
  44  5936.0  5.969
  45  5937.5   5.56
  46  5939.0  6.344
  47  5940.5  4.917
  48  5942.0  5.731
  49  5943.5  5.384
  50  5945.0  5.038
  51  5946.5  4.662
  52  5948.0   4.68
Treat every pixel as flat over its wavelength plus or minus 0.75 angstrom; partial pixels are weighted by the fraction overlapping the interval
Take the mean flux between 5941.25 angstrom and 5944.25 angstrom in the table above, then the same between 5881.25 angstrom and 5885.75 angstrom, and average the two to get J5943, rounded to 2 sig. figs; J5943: 5.2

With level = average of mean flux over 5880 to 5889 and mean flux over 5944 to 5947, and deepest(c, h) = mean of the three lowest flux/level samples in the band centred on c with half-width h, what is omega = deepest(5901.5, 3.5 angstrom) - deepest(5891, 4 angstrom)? 0.3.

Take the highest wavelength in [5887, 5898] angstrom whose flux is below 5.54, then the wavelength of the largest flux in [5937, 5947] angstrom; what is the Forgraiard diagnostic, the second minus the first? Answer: 42.0 angstrom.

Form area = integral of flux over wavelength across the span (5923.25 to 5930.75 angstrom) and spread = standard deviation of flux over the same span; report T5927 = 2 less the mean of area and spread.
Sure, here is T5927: -17.9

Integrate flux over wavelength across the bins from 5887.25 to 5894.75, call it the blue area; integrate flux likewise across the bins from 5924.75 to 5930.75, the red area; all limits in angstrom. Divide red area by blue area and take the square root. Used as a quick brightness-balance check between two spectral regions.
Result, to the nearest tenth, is 1.0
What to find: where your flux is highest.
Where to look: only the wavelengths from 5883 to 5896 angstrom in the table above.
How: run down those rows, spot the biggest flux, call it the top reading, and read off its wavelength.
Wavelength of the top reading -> 5883.5 angstrom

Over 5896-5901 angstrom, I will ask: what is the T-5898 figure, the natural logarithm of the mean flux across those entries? 1.64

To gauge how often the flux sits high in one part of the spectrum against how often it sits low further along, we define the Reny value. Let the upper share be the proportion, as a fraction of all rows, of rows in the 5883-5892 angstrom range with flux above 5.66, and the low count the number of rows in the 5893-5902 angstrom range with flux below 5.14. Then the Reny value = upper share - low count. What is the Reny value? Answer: -4.0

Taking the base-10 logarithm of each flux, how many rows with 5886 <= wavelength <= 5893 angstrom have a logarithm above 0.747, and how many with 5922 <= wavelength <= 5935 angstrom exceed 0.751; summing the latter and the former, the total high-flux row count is 1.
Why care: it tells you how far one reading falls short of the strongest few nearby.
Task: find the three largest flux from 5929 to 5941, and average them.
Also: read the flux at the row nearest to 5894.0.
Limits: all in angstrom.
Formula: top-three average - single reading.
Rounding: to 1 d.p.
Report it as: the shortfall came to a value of 2.3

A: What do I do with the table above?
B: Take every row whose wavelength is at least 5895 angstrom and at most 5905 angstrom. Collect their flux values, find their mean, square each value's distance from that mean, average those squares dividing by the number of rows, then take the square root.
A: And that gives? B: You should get 0.53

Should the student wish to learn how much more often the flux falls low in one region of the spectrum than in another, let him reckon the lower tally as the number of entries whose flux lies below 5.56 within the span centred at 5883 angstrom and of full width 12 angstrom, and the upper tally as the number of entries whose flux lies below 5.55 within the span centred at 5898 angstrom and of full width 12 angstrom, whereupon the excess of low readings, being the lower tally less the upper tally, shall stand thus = 0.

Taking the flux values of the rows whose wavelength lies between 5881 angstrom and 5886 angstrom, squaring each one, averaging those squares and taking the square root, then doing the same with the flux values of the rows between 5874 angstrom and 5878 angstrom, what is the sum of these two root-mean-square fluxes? 10.7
